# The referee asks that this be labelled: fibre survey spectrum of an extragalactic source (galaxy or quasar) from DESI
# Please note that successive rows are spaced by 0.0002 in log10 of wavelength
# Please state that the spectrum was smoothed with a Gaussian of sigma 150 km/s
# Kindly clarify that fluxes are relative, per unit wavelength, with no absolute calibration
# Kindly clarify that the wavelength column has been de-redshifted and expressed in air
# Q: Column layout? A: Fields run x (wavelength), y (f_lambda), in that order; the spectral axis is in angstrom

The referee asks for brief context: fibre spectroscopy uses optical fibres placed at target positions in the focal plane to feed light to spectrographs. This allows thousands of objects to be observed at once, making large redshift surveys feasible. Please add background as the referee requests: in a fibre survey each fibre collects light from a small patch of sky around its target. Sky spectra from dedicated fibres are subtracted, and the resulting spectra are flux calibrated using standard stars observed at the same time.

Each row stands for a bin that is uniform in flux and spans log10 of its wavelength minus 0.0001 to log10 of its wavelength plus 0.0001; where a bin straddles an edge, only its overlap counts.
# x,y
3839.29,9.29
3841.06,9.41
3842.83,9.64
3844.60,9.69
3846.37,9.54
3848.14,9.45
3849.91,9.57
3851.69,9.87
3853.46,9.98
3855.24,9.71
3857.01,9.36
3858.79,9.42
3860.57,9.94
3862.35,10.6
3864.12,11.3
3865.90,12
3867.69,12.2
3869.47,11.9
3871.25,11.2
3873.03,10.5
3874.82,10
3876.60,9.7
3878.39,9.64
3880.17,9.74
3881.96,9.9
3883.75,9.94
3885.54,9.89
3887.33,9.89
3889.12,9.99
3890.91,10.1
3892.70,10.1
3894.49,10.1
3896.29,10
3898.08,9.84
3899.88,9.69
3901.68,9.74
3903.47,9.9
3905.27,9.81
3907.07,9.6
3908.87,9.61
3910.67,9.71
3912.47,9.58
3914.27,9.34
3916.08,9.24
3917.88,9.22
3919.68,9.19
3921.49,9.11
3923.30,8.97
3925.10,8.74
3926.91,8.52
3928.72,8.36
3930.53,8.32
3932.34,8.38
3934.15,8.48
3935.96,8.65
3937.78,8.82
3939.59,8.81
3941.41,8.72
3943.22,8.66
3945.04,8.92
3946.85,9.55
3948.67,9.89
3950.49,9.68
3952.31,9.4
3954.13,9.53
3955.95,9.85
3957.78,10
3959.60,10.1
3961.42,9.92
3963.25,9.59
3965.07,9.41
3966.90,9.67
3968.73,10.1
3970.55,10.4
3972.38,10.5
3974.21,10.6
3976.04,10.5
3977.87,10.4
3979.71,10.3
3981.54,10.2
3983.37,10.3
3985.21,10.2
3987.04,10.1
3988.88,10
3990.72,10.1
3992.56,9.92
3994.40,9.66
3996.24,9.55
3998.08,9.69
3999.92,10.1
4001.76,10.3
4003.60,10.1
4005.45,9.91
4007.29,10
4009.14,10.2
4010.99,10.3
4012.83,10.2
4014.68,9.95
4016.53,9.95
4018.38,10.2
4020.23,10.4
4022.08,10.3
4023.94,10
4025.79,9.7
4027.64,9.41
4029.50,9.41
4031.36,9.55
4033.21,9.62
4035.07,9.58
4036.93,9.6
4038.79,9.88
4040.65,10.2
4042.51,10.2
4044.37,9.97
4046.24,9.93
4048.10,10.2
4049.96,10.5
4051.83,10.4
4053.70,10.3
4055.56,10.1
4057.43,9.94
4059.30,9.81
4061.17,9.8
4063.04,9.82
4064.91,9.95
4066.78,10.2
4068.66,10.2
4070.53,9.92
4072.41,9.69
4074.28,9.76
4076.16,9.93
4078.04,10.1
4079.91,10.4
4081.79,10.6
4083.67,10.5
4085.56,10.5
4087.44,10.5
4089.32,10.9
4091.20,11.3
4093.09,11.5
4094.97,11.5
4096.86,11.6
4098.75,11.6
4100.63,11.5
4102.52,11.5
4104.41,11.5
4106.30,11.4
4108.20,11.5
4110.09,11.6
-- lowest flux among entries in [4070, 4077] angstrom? 9.69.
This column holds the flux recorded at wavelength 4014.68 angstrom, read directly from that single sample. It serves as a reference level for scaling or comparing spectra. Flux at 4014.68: 9.95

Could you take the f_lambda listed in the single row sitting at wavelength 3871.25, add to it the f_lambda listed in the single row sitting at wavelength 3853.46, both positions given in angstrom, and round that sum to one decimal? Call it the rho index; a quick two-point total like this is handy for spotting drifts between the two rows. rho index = 21.2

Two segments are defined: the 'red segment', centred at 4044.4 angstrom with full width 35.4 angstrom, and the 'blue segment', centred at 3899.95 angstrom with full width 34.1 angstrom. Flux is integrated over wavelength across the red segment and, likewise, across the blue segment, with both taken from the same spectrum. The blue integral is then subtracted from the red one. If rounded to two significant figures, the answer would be 17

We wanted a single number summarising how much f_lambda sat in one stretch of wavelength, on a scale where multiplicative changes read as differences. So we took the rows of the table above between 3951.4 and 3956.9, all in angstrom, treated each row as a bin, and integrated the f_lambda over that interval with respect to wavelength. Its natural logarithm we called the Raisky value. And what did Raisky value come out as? 3.96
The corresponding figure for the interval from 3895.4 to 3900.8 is 3.97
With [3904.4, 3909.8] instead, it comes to 3.96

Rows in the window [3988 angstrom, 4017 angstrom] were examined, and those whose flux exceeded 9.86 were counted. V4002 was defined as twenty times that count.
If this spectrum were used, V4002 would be 260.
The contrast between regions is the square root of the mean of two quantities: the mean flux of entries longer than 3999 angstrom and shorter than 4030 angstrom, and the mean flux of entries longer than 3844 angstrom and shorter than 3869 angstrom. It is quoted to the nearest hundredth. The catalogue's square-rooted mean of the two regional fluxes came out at 3.18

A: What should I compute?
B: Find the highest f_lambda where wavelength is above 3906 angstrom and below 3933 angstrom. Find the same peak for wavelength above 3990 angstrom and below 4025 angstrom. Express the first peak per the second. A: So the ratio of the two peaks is 0.93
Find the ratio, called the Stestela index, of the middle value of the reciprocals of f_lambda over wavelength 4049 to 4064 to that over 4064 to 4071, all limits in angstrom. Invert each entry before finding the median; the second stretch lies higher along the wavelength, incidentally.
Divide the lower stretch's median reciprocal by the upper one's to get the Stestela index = 1.01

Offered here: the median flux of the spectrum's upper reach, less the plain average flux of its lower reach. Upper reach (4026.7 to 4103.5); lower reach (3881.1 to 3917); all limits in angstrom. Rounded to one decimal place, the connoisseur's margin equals 0.4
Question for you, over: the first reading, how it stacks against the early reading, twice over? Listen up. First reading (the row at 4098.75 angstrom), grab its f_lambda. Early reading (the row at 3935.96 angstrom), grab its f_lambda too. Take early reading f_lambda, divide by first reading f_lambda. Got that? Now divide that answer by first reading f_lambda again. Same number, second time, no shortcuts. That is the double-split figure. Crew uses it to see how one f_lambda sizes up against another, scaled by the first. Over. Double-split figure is 0.064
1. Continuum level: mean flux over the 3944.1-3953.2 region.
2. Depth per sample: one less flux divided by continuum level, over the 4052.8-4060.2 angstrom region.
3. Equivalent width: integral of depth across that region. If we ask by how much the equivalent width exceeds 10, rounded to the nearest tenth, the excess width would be -10.4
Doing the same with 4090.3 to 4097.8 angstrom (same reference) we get -11.6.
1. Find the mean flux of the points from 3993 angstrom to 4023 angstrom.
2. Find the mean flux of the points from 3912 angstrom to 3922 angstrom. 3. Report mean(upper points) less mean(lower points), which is 0.8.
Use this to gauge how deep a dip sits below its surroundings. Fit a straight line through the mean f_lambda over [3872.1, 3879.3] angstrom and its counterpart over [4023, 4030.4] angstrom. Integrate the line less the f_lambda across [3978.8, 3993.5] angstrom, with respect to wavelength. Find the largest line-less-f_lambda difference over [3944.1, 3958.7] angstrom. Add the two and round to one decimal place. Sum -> -5.3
